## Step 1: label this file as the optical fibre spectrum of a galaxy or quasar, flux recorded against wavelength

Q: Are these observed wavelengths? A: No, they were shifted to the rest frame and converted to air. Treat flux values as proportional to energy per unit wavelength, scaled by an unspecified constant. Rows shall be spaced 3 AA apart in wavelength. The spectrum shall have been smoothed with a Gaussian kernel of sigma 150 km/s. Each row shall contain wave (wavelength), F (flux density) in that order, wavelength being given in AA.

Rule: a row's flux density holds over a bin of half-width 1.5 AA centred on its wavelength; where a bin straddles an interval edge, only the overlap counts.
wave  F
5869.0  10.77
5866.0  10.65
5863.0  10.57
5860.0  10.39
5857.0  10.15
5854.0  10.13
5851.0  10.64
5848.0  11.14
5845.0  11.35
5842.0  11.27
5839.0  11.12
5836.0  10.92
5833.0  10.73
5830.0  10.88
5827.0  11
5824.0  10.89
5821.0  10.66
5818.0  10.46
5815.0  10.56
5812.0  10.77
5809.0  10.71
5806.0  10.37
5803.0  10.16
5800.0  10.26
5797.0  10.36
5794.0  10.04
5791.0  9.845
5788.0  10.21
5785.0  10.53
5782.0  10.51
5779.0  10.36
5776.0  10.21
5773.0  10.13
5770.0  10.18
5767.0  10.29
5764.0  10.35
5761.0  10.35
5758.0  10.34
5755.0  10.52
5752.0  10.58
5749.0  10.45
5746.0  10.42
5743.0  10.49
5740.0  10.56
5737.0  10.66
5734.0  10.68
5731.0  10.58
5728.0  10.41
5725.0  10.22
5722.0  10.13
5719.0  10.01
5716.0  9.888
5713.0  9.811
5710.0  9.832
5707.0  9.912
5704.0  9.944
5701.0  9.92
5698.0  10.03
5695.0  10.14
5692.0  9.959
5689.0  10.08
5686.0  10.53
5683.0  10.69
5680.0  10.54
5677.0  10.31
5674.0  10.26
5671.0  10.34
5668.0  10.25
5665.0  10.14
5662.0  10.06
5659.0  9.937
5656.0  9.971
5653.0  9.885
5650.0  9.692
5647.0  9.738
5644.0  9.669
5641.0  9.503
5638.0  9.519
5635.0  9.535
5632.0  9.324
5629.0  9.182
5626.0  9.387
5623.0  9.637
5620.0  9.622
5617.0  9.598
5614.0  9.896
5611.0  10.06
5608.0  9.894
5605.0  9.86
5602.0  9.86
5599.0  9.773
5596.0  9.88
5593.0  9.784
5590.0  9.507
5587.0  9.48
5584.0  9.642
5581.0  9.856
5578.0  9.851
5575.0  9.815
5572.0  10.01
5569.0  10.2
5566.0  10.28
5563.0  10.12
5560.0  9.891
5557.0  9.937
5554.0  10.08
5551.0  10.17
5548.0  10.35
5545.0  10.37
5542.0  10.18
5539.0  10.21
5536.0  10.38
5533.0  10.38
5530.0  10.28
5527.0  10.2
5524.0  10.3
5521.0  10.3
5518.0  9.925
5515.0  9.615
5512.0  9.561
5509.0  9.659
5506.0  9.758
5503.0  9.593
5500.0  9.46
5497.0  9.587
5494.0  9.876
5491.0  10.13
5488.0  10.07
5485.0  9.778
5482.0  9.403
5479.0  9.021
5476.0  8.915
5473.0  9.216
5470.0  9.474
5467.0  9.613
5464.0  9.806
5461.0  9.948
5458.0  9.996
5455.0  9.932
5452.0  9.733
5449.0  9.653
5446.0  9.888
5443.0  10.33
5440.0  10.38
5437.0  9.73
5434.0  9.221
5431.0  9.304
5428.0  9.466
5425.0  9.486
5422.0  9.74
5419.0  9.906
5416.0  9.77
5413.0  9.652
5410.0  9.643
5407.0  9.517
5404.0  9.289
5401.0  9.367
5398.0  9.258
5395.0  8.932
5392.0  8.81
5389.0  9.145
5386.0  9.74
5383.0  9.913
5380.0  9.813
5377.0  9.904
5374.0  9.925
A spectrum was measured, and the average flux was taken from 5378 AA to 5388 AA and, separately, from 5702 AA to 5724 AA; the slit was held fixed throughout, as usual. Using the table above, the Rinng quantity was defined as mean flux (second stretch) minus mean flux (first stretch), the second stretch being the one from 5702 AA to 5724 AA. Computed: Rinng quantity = 0.1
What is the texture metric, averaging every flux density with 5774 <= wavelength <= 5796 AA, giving 10.24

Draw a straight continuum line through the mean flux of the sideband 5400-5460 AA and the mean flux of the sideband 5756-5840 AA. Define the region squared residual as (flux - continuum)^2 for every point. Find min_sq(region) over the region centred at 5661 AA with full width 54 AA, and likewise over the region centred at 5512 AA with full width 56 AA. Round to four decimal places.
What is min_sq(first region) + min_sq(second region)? 0.0038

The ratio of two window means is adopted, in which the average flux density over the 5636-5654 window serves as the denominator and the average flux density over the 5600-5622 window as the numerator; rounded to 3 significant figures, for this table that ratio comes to 1.02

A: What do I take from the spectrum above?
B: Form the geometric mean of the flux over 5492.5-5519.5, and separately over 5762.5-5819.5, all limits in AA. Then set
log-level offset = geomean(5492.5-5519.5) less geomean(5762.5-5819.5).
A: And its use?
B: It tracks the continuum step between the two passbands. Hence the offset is -0.66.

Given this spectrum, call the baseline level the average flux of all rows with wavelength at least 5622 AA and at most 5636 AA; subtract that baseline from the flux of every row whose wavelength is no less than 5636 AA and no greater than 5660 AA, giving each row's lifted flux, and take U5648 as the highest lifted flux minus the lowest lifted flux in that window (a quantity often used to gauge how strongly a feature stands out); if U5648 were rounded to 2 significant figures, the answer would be 0.47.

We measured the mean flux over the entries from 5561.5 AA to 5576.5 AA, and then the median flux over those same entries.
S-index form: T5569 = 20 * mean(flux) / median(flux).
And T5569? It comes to 19.93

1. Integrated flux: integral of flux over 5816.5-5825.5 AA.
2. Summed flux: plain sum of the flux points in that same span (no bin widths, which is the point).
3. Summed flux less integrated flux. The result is -64.0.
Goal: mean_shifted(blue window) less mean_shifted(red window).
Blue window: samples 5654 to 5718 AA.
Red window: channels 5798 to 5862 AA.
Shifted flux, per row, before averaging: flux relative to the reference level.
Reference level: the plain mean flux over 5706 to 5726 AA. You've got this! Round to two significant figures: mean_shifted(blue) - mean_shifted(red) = -0.57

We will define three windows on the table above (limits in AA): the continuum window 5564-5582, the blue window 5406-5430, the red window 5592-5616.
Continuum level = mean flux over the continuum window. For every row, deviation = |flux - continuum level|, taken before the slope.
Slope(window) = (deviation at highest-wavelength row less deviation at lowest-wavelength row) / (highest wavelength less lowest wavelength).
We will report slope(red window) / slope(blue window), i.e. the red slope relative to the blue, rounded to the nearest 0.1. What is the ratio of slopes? -2.2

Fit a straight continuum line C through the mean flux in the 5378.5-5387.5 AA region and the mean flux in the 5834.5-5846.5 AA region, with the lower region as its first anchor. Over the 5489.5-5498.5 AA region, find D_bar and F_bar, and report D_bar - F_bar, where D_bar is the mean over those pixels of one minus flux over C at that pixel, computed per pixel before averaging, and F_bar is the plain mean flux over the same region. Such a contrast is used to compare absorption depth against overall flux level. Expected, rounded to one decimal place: -9.8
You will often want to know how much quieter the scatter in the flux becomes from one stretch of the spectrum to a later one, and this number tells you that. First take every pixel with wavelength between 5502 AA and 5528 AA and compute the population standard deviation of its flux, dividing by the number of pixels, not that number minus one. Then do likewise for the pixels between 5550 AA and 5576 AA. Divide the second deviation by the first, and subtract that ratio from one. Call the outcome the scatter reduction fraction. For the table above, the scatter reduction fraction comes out 0.50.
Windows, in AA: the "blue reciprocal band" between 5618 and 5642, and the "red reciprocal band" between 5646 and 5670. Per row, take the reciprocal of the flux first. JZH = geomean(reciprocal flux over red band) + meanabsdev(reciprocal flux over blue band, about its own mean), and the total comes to 0.102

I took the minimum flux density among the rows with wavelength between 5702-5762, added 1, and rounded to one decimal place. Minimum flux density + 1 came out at 10.8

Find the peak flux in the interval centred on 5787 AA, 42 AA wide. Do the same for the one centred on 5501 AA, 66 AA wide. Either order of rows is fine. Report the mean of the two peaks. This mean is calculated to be 10.5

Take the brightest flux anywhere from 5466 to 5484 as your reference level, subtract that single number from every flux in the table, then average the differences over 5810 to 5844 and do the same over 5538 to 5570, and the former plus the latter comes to 1.8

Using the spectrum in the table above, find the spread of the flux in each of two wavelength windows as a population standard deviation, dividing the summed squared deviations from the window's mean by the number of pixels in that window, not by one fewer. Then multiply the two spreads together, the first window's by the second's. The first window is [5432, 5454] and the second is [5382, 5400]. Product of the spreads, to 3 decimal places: 0.150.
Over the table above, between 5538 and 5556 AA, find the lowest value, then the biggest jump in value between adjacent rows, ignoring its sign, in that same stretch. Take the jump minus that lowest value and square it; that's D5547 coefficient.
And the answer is 98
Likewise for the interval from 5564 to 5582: 93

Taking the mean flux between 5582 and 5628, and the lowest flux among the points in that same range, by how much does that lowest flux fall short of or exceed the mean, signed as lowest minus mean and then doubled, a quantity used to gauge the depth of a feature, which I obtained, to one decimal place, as -0.7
